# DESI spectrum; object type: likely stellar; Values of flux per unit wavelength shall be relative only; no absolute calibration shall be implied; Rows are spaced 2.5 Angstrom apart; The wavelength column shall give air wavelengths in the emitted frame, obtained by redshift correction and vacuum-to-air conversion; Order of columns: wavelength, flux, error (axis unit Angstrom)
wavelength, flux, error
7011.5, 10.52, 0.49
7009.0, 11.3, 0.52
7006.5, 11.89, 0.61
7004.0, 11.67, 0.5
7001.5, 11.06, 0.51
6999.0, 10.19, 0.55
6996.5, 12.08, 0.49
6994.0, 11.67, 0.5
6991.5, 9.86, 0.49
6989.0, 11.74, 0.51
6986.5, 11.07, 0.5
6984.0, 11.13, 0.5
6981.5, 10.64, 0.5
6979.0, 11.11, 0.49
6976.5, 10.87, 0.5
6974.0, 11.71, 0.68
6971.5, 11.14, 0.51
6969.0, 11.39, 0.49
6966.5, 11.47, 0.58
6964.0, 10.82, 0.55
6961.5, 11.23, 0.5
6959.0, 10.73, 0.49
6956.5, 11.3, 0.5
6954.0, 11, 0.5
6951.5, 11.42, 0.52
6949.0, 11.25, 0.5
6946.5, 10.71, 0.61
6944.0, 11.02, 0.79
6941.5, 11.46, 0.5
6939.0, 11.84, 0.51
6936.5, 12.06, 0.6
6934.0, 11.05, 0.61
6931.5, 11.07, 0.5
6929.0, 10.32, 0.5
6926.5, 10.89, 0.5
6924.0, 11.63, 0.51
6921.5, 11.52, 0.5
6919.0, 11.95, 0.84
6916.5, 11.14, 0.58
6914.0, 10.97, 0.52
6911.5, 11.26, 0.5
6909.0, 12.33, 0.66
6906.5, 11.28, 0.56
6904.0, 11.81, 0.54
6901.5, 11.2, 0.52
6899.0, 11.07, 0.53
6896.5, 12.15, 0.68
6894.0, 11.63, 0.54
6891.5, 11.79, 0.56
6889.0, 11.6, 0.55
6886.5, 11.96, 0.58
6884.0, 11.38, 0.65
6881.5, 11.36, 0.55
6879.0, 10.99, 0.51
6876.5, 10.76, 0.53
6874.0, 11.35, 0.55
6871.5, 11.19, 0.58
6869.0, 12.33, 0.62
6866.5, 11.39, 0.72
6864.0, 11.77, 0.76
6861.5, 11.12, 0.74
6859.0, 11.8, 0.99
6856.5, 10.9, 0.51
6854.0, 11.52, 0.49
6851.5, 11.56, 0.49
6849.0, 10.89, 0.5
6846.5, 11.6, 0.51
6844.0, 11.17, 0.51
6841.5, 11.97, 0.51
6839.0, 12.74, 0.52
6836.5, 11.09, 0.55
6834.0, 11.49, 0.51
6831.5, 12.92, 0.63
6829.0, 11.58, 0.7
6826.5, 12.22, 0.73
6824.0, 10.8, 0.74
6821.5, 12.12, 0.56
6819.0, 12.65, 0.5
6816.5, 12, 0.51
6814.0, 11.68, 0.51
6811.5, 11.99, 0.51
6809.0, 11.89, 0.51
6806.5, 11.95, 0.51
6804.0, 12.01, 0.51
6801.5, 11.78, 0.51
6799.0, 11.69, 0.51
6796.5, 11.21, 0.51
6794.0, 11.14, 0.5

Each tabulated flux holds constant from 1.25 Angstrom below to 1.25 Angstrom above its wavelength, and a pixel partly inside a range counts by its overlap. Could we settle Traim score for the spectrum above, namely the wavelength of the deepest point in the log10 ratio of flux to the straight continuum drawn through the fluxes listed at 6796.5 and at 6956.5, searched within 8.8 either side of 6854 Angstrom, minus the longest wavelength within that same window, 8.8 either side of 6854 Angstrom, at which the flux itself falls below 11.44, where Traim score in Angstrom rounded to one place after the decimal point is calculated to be -12.5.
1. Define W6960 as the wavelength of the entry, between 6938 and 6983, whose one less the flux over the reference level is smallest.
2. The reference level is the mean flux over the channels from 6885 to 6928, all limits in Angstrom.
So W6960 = 6939.0 Angstrom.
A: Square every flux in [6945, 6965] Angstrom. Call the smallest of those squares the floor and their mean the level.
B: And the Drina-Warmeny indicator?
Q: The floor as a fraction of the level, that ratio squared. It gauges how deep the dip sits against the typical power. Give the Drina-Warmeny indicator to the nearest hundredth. 0.88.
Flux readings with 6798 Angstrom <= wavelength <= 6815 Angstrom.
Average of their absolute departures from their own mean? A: 0.12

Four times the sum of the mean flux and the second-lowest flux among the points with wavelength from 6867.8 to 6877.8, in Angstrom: 90.4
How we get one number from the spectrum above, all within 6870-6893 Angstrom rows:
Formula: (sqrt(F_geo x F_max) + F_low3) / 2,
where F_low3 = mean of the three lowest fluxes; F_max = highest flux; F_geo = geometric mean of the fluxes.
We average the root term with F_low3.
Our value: 11.3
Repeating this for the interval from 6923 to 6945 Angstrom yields 11.2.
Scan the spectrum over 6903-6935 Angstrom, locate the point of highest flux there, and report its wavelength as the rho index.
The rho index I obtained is 6909.0 Angstrom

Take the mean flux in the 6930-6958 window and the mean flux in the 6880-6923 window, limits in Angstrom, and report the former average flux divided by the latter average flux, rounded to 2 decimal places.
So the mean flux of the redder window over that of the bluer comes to 0.98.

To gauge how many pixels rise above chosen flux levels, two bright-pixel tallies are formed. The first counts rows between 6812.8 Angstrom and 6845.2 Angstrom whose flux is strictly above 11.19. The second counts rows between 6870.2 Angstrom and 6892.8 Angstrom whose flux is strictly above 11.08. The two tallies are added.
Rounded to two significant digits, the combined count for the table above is 17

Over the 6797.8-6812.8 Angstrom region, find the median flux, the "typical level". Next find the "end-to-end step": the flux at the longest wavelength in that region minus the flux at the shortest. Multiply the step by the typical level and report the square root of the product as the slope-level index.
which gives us 1.9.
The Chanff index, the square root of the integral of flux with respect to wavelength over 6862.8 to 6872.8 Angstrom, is 10.8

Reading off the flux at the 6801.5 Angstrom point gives 11.78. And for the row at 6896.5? 12.15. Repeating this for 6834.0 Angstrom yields 11.49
